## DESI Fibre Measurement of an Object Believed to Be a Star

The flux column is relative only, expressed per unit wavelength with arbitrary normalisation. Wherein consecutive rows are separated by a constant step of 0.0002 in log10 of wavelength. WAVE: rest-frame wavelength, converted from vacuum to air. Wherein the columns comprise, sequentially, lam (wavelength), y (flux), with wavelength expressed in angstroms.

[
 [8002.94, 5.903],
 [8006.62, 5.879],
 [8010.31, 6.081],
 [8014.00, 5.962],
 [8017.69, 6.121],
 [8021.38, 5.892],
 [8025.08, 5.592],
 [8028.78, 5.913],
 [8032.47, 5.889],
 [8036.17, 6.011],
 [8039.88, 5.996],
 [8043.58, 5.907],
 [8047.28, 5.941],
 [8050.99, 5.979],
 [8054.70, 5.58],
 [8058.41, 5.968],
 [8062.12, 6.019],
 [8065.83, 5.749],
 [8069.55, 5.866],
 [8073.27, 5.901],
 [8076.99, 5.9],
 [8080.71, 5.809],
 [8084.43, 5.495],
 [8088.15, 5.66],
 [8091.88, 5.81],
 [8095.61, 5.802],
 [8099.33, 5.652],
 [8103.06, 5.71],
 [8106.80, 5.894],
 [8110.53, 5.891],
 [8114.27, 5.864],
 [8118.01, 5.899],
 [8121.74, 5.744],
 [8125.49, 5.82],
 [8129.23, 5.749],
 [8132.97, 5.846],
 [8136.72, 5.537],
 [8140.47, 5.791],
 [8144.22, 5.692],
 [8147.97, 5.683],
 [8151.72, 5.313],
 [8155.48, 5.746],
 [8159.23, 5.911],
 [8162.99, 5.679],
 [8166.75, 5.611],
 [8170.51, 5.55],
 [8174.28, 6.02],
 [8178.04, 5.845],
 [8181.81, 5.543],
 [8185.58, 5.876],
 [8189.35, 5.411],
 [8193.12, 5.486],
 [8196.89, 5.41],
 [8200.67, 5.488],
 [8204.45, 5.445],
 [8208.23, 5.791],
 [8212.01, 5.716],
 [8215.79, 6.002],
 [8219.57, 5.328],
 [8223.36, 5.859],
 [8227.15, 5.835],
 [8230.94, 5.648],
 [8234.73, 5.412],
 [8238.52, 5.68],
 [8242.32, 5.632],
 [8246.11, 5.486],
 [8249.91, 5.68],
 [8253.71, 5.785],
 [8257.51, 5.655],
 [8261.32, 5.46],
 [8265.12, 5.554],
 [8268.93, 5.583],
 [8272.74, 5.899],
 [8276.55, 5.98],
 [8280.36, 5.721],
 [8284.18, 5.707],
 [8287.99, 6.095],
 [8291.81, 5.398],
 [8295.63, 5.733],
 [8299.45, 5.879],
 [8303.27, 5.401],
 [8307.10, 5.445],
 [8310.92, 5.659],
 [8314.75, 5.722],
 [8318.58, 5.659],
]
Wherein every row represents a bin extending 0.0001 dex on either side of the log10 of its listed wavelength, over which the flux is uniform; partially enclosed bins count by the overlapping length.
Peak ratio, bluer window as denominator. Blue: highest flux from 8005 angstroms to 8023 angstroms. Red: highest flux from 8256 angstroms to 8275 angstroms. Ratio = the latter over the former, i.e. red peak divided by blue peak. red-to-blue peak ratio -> 0.964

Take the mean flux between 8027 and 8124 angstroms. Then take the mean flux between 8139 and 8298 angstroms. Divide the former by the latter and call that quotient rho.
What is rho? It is 1.03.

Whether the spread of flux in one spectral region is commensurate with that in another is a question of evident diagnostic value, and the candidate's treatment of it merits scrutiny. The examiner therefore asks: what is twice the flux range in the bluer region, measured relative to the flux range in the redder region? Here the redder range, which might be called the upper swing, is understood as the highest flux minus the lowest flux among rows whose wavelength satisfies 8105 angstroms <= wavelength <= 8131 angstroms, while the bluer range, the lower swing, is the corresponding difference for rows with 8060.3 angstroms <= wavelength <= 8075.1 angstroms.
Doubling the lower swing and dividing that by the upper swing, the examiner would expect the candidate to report 3.5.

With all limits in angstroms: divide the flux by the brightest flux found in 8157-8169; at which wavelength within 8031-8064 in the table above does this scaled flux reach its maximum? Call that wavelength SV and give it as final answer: 8062.12 angstroms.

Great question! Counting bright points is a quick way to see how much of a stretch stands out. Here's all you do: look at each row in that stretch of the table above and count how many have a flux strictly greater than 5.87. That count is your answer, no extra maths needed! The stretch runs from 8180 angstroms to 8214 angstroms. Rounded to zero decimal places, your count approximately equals 1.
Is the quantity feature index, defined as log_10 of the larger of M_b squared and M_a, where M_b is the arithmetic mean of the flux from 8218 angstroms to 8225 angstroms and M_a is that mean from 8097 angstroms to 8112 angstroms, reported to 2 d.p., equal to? 1.50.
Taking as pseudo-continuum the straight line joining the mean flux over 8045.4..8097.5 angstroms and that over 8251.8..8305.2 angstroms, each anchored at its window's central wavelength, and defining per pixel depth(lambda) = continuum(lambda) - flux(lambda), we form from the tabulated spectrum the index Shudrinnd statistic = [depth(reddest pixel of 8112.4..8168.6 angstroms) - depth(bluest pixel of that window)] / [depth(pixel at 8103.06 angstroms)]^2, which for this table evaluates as 26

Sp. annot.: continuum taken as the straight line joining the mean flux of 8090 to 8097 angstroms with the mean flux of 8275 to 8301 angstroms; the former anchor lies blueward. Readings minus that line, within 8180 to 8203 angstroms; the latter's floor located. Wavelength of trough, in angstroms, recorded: 8196.89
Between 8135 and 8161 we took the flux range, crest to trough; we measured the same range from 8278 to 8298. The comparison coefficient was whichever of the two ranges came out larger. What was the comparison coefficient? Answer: 0.70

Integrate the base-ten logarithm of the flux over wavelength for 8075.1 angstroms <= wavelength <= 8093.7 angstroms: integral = 14.1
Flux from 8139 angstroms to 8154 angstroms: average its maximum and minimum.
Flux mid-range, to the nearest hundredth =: 5.55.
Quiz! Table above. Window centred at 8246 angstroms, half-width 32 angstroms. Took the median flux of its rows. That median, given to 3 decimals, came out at 5.655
